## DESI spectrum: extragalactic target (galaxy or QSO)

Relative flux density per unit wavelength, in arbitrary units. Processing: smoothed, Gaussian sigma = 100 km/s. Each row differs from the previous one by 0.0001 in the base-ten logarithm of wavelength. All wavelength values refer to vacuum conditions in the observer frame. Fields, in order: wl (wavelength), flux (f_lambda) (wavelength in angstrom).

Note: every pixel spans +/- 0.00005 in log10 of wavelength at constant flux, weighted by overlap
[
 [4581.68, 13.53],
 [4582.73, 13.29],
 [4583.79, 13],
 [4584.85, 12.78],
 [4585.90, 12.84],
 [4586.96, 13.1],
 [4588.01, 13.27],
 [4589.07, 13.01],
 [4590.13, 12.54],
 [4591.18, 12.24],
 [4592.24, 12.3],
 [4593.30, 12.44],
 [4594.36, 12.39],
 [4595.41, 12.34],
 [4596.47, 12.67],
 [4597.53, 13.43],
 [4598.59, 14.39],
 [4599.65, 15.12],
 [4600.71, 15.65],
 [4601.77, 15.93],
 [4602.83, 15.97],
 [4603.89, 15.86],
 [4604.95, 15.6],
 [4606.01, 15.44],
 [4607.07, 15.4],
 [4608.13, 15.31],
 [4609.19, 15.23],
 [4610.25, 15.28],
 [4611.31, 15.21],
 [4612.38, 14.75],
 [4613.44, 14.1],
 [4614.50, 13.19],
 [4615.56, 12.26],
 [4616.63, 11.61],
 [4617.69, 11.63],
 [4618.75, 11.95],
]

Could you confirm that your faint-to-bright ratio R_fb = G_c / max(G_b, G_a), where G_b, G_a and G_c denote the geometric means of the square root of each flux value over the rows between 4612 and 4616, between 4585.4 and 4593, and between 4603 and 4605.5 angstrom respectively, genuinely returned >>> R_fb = 1.08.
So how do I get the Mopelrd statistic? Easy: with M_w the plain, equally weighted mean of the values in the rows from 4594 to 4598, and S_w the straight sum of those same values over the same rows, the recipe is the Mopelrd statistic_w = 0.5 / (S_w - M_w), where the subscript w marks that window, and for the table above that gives 0.0131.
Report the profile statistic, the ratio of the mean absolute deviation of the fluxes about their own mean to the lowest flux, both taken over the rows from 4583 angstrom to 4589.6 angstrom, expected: 0.010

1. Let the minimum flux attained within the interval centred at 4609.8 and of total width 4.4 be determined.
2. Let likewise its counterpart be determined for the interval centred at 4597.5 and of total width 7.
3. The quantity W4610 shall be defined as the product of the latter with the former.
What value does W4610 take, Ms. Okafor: 188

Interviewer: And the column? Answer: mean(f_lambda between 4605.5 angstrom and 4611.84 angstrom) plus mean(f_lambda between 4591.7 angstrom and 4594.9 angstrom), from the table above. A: 27.7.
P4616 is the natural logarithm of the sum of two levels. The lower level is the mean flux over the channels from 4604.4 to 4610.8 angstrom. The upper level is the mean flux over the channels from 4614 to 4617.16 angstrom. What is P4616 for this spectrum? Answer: 3.32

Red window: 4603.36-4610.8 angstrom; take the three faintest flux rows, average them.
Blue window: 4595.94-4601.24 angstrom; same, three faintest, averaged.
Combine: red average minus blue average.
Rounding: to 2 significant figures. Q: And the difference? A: 1.8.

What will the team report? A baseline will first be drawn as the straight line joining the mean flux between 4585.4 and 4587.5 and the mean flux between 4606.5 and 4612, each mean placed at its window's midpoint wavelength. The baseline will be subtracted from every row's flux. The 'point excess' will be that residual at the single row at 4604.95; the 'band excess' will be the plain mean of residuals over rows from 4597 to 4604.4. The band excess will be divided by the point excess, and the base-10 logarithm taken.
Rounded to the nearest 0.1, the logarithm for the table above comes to 0.0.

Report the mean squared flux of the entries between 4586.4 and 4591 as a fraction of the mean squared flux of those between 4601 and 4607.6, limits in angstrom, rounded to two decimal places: 0.68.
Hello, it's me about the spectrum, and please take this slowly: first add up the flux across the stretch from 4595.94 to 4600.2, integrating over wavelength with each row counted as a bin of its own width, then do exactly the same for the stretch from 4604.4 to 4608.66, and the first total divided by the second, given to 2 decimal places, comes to 0.90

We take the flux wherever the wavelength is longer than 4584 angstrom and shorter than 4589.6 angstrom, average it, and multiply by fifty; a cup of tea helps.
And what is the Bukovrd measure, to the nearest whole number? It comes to 650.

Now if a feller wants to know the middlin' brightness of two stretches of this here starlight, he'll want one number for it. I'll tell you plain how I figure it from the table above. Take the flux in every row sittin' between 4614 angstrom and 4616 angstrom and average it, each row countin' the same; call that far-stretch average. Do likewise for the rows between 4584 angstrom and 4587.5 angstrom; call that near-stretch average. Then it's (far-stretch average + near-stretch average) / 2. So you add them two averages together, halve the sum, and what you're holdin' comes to 12.8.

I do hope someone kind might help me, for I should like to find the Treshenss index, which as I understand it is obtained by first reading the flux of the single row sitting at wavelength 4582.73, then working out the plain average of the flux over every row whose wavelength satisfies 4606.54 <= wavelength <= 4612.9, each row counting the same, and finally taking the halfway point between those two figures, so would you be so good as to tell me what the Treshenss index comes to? 14.2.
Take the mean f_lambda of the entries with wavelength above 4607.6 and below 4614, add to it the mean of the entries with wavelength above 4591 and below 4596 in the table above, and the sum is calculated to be 27.3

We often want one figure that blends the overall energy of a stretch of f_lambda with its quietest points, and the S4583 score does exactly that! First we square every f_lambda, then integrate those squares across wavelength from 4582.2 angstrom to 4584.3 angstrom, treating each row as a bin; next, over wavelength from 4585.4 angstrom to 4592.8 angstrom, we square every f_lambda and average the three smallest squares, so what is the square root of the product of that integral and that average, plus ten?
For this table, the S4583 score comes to 246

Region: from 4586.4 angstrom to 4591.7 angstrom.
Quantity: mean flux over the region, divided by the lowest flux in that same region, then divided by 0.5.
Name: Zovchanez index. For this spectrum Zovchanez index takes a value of 2.10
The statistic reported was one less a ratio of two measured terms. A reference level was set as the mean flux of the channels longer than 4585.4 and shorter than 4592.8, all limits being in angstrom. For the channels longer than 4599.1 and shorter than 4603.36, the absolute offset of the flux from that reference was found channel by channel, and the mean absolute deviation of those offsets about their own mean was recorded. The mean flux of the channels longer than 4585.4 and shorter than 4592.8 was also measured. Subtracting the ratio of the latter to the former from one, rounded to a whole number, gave -44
